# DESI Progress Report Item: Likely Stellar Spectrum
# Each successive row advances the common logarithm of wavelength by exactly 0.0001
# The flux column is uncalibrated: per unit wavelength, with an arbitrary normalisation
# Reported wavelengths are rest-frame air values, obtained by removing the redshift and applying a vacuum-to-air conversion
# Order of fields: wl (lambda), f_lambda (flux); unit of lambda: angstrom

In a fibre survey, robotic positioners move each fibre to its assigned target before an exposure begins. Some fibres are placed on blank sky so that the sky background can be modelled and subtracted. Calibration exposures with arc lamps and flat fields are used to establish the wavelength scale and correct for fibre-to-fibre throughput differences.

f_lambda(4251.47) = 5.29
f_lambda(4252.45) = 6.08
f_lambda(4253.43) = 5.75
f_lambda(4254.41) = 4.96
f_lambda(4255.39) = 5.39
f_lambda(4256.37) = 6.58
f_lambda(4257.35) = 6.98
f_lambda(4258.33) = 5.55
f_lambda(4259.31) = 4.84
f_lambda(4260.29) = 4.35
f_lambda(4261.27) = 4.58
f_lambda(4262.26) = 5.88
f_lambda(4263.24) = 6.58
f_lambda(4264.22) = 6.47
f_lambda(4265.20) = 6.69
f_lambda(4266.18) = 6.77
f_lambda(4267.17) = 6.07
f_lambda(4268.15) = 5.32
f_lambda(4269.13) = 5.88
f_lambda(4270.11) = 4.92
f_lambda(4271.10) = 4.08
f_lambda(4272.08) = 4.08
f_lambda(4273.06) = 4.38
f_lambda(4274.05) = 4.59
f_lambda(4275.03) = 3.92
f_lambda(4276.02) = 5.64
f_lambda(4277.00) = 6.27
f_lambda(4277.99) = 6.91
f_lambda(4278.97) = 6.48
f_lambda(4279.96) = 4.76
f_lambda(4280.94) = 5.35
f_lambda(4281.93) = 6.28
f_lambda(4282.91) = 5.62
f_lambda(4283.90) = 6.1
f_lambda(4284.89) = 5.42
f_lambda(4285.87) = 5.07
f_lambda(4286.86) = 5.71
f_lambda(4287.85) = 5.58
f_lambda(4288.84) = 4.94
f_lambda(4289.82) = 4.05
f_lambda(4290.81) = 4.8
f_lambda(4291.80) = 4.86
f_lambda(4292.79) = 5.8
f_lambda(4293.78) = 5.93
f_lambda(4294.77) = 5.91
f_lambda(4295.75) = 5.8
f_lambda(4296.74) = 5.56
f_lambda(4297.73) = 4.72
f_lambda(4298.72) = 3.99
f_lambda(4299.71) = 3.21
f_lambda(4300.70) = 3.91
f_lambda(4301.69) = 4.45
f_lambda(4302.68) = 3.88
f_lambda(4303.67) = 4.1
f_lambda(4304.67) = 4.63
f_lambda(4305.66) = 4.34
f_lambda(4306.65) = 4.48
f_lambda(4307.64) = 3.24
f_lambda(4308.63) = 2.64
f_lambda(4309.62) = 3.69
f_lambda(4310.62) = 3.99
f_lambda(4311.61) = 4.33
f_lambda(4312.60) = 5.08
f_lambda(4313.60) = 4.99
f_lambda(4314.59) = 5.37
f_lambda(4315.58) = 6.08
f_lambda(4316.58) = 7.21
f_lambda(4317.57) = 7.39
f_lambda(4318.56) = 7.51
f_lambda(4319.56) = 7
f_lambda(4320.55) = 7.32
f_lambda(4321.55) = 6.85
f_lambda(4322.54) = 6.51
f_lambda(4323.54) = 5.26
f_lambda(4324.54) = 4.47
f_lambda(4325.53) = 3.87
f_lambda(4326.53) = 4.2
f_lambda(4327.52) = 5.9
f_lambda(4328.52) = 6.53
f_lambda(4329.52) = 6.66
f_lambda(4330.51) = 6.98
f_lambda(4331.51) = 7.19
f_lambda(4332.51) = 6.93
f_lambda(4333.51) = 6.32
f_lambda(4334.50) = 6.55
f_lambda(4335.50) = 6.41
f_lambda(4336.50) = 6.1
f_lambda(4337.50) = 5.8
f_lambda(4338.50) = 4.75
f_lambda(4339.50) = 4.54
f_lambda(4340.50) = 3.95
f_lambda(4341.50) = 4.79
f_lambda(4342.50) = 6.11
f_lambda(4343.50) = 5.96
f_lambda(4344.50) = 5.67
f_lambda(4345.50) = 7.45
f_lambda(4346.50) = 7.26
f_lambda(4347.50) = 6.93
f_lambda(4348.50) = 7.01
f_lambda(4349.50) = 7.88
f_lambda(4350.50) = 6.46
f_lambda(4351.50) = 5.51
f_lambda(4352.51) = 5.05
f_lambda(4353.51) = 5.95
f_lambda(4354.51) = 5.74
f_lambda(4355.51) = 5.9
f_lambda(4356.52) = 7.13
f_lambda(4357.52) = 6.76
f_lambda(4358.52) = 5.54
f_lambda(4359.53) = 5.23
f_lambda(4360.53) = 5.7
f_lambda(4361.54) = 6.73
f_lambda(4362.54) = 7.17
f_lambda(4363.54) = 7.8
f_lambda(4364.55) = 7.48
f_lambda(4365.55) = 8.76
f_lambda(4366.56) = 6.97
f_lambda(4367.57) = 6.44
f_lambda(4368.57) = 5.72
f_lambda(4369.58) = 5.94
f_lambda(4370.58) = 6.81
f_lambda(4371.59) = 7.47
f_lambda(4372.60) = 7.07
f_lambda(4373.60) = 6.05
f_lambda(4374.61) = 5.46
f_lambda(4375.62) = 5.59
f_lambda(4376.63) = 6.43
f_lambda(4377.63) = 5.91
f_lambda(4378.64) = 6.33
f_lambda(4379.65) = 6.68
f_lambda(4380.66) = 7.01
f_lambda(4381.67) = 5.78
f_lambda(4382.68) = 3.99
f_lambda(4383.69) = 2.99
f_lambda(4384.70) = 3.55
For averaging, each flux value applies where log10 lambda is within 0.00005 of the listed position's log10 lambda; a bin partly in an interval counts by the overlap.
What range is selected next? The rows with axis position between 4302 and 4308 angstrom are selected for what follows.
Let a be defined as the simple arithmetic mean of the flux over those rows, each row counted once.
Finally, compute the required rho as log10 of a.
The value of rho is 0.61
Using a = 4.1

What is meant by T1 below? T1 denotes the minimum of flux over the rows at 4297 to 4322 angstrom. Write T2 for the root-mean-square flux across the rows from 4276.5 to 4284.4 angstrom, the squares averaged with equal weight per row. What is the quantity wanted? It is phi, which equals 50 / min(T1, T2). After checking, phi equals 19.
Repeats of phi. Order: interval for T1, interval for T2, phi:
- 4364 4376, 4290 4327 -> 10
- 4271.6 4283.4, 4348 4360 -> 13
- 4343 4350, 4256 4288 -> 9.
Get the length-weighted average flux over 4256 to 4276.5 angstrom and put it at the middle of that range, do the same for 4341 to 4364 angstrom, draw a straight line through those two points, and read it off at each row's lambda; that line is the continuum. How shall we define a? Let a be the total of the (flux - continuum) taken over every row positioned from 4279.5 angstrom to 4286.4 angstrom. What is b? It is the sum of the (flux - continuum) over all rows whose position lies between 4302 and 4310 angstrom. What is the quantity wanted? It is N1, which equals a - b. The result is 15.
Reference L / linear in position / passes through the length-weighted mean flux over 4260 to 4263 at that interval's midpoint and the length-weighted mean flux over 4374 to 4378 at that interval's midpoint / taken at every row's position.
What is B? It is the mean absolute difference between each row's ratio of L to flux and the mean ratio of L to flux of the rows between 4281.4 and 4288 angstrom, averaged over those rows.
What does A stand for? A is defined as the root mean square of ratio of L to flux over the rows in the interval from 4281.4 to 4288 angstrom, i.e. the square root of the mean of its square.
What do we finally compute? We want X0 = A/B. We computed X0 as 19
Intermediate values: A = 0.93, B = 0.05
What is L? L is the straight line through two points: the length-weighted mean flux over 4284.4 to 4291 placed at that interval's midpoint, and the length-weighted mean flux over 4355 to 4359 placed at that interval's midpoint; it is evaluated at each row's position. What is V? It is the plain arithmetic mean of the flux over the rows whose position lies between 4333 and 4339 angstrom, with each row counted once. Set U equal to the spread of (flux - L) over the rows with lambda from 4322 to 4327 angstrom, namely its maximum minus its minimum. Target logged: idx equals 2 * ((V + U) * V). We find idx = 104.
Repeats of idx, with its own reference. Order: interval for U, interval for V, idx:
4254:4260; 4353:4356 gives 94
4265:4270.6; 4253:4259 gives 91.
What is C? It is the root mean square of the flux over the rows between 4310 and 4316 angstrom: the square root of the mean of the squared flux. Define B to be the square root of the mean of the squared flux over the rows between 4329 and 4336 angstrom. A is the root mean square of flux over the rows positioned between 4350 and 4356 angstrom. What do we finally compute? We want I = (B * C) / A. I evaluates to 5.84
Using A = 5.8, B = 6.7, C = 5.0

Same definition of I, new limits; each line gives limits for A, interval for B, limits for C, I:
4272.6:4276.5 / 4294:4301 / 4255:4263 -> 5.77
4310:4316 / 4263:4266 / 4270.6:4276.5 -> 5.88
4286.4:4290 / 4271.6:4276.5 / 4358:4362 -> 5.20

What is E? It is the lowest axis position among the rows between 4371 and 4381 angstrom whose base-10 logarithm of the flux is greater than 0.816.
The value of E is 4371.59 angstrom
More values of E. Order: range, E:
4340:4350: 4345.50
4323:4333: 4329.52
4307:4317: 4316.58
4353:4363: 4356.52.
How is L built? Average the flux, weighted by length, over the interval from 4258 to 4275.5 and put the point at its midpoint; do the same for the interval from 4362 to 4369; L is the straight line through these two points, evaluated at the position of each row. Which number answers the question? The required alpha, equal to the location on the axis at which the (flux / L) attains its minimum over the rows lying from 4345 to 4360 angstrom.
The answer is 4352.51 angstrom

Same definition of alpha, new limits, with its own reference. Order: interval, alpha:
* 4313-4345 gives 4340.50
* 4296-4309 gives 4308.63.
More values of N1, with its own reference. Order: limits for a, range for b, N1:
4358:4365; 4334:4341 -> 6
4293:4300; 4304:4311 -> 9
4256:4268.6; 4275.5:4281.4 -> 5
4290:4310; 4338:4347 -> -20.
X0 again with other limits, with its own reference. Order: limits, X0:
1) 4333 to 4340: 8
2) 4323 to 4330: 6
